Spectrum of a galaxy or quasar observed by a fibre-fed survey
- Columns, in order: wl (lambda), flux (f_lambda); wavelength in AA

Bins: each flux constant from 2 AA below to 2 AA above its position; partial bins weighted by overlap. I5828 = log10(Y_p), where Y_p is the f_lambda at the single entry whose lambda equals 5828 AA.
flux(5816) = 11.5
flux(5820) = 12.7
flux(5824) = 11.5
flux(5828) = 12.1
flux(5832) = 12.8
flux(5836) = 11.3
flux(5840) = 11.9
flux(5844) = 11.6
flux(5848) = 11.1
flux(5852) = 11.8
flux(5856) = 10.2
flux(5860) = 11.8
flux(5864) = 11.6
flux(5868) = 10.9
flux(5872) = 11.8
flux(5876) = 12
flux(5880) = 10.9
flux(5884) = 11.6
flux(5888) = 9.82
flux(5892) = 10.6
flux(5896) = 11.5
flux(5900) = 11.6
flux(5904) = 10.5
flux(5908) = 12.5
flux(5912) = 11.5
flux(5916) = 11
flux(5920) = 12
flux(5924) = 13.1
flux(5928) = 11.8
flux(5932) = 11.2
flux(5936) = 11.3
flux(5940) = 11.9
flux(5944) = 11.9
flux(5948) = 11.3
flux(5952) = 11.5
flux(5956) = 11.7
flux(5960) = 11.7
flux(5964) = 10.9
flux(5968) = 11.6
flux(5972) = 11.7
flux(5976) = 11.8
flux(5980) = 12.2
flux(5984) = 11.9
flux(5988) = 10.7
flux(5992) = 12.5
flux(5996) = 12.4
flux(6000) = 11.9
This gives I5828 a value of 1.08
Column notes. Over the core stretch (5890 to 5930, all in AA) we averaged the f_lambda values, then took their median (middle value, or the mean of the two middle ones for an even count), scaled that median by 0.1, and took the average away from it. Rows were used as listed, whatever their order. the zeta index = -10.5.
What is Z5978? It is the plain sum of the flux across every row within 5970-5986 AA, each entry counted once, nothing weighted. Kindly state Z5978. 48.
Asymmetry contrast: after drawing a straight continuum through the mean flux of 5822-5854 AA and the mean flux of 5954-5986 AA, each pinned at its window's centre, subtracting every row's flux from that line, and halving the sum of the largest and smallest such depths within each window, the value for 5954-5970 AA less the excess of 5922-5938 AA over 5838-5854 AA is 1.1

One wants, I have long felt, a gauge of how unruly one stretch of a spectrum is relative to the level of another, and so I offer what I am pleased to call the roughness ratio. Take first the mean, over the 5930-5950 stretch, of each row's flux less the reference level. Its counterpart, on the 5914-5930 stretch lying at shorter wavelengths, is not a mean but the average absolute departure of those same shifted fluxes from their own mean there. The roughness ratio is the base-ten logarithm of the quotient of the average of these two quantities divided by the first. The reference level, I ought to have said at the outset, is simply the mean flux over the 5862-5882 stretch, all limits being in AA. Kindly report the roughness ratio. 0.6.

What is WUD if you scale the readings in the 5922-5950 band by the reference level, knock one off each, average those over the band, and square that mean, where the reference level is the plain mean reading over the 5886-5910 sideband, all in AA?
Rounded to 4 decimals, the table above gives 0.0040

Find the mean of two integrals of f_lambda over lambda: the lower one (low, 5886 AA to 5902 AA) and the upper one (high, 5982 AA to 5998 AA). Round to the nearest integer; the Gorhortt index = 182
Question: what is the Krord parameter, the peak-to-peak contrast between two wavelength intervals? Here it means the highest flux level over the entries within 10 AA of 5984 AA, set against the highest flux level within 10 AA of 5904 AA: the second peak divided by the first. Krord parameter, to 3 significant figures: 1.00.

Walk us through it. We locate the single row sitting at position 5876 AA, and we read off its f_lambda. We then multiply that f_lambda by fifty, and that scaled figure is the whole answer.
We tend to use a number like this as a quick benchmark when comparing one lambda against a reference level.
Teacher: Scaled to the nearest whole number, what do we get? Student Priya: 600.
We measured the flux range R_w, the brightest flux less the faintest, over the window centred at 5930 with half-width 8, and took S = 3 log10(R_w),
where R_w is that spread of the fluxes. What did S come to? 0.8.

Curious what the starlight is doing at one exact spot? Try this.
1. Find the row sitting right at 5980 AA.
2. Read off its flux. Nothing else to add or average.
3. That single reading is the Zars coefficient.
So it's 12.2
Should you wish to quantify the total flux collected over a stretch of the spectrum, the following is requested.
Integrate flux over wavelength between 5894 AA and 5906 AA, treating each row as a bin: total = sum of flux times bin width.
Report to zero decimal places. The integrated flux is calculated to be 134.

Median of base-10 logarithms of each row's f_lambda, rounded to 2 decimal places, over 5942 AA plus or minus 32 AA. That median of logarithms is 1.07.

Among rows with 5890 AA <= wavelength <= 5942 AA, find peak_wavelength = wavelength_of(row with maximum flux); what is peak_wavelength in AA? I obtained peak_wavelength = 5924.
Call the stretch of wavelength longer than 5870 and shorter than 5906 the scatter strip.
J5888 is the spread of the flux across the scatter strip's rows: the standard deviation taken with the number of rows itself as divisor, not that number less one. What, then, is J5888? 0.69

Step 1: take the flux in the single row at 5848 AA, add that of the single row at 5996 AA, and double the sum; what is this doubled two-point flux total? 47.0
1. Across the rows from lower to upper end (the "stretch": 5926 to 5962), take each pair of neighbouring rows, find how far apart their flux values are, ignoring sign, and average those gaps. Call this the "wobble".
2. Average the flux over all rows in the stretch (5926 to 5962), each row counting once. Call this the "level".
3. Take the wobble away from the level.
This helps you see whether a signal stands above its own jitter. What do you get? 11.3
